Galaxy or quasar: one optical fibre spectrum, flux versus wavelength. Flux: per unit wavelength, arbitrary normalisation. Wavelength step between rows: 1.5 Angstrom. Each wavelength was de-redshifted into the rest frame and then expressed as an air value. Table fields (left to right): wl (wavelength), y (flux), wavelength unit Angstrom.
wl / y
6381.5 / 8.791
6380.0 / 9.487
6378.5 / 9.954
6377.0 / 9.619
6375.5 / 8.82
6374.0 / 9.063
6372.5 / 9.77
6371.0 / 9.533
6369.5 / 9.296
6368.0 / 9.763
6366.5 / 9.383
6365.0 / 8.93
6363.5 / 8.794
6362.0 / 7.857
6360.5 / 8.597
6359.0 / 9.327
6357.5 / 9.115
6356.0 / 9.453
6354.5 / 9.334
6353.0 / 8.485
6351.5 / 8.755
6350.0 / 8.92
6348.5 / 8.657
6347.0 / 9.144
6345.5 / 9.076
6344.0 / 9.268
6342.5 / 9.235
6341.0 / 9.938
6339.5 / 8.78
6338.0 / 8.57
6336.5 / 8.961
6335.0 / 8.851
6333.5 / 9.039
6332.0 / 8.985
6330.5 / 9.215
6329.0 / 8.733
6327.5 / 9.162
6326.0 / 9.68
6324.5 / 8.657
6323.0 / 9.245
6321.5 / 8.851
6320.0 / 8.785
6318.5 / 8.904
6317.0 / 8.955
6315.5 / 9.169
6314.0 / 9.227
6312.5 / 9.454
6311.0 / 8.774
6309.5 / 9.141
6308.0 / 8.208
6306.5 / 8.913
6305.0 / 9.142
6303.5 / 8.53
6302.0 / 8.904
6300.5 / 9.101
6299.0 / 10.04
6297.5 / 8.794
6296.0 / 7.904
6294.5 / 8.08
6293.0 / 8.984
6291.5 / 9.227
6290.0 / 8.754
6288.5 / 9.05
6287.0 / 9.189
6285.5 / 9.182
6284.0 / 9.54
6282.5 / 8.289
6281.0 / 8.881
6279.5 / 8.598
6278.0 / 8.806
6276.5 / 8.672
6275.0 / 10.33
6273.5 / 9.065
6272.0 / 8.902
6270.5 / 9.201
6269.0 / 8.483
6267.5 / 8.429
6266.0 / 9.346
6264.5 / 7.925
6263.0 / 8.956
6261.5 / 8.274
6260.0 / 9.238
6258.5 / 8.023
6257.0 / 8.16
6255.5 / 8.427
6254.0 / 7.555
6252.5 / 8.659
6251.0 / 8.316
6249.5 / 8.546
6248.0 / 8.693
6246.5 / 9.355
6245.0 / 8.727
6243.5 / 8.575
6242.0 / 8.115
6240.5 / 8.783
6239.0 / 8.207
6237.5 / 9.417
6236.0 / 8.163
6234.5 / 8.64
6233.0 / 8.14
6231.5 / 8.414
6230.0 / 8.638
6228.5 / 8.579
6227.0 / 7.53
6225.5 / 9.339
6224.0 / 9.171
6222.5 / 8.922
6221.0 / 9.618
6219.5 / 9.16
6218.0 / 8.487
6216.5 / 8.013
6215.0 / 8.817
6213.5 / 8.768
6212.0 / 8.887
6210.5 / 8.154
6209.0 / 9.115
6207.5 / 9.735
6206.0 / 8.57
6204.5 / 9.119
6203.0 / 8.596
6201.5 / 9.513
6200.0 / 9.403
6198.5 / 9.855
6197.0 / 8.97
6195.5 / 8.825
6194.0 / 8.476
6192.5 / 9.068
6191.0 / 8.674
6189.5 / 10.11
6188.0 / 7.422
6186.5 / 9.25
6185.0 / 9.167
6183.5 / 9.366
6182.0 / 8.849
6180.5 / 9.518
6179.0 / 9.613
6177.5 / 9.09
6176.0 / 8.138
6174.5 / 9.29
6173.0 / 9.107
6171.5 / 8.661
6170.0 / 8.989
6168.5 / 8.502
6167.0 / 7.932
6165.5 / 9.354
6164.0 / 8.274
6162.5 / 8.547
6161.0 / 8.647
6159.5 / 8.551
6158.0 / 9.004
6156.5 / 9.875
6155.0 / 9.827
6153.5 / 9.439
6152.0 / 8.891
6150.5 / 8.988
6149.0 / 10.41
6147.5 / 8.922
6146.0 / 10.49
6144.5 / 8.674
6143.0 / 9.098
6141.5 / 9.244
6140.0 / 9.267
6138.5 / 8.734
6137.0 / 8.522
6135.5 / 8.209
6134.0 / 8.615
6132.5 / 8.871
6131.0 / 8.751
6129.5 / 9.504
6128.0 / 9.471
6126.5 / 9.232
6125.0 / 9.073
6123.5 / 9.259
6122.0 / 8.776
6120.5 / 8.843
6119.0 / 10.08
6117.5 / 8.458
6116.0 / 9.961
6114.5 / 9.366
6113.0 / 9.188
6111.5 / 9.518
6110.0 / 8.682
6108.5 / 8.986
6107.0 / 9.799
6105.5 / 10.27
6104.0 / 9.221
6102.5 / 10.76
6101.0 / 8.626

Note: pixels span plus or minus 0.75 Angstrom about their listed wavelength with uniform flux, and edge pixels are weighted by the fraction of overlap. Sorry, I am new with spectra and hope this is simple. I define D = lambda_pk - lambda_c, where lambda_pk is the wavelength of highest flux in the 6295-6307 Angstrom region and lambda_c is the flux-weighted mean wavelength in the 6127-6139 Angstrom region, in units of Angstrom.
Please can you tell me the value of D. 165.9 Angstrom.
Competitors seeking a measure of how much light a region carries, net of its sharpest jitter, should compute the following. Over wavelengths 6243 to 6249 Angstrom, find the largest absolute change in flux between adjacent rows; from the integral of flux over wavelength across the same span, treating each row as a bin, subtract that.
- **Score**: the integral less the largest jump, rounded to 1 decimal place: 52.4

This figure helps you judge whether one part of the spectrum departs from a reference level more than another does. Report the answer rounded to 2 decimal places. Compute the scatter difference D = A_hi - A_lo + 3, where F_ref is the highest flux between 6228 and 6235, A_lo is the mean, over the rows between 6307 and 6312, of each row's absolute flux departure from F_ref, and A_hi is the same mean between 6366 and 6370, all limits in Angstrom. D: 3.48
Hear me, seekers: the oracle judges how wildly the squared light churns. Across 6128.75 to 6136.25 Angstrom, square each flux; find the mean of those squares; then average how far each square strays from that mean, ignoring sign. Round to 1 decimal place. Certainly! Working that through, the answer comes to 5.7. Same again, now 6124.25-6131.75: 4.3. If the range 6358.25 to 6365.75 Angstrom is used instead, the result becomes 6.5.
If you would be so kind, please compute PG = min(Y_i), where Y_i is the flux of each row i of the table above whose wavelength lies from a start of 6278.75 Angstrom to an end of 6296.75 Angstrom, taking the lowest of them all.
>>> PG 7.904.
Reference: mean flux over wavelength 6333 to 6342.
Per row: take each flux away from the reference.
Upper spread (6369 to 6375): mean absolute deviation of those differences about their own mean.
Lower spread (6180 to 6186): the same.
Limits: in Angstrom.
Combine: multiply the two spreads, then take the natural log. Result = -2.97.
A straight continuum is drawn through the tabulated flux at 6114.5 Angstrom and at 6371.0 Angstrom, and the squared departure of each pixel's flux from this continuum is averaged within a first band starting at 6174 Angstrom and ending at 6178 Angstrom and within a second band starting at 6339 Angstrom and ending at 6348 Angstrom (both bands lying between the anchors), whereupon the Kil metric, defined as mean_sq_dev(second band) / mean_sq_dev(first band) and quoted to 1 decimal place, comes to 0.3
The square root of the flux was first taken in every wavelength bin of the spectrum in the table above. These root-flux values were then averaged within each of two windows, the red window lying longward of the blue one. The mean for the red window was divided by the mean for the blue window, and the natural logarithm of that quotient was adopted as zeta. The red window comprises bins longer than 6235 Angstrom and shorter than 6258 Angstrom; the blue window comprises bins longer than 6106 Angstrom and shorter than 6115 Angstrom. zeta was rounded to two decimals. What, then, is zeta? -0.04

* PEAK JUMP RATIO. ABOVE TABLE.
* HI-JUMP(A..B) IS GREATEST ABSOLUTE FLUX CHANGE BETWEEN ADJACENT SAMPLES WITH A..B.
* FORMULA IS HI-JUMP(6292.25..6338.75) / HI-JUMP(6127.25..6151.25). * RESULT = 0.69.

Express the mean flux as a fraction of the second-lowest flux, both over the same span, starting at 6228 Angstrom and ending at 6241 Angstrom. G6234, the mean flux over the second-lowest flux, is 1.05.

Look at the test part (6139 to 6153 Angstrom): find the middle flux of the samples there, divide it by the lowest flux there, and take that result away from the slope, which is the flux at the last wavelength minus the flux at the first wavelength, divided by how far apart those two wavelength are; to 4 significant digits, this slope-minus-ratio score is -1.080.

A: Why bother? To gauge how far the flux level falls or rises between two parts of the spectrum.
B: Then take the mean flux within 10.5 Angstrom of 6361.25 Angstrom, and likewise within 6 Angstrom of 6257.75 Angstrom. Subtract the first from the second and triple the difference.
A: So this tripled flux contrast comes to -1.9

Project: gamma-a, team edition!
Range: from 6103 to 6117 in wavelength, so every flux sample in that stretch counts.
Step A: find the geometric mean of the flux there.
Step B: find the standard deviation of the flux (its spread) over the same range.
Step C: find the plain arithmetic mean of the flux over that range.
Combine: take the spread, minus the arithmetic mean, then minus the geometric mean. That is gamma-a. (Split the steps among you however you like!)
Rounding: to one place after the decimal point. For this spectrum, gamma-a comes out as -18.4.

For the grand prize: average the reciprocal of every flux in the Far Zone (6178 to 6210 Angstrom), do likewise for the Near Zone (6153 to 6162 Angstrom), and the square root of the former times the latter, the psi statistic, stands 0.110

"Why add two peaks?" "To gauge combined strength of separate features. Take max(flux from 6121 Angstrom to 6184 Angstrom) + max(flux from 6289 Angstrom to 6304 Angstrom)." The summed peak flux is 20.5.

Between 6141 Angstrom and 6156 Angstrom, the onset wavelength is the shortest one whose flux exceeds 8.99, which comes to 6141.5 Angstrom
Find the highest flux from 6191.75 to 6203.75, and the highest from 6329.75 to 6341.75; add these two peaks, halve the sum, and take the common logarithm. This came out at 1.00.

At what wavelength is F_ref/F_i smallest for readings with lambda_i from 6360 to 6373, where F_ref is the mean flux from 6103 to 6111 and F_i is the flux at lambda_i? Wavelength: 6372.5 Angstrom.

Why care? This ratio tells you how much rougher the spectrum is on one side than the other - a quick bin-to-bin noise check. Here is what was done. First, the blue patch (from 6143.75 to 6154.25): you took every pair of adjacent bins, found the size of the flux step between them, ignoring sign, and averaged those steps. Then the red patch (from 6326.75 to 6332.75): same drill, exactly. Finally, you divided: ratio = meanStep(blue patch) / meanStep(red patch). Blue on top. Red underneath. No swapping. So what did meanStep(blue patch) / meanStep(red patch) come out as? 3.0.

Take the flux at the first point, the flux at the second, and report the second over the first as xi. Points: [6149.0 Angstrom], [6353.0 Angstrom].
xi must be 0.82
